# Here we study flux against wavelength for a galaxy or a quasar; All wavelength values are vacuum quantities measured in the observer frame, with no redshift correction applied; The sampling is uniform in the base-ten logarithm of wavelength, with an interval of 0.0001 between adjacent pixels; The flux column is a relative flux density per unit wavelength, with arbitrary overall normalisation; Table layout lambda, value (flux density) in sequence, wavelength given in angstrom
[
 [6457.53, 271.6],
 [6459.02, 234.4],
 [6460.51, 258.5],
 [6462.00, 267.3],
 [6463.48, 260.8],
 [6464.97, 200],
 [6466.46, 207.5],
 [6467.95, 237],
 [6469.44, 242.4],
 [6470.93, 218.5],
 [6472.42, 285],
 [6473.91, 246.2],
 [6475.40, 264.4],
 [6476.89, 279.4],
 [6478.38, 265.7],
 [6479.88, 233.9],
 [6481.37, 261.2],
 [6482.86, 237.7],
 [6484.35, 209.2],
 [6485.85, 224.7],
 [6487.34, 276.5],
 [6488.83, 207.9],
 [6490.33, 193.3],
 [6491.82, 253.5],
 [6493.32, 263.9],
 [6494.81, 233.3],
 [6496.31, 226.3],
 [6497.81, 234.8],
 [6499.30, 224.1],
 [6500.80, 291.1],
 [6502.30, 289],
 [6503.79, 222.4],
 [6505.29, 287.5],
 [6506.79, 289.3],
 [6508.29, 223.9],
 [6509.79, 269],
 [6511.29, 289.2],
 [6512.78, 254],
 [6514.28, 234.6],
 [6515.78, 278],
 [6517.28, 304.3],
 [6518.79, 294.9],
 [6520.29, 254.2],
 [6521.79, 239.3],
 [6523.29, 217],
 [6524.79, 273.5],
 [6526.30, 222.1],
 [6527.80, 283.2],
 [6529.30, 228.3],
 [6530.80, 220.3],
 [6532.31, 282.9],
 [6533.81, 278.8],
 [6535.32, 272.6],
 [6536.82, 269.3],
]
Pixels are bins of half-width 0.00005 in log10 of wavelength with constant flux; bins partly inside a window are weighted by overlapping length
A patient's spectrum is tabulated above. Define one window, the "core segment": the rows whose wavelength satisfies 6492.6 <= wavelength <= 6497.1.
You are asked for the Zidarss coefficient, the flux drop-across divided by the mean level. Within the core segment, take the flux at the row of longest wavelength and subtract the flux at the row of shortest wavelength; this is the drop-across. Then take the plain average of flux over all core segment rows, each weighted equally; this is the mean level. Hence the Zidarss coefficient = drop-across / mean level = -0.16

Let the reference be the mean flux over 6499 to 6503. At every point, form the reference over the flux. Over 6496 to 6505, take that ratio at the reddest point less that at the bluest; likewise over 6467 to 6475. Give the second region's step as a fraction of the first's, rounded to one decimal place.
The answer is -2.0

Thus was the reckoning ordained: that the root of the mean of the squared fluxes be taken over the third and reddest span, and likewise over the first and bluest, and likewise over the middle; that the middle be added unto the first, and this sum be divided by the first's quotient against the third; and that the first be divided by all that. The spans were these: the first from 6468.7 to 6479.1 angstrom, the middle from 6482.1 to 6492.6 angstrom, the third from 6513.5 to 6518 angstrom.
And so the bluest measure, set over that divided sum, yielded 0.50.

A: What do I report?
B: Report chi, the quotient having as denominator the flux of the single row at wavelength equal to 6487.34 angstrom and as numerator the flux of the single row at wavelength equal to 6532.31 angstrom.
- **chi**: 1.02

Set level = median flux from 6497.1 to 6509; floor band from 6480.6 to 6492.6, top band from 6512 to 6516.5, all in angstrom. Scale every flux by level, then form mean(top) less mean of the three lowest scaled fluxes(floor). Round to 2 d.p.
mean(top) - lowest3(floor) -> 0.20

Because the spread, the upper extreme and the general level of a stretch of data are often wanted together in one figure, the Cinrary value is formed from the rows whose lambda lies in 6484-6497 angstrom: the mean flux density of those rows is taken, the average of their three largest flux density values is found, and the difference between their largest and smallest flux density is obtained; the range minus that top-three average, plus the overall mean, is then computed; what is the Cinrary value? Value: 51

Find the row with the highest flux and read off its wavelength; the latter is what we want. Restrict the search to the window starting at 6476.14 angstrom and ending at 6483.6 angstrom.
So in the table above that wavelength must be 6476.89 angstrom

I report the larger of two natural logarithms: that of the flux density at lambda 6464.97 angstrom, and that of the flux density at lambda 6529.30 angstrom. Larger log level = 5.43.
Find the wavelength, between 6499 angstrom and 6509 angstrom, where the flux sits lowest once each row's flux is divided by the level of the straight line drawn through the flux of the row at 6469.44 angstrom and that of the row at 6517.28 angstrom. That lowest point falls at 6508.29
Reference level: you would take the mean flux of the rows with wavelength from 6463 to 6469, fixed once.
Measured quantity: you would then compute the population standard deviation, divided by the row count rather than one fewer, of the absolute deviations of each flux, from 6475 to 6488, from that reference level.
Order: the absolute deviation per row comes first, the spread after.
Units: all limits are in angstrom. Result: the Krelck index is 18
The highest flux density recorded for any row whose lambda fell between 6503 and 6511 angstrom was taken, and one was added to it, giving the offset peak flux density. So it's 290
